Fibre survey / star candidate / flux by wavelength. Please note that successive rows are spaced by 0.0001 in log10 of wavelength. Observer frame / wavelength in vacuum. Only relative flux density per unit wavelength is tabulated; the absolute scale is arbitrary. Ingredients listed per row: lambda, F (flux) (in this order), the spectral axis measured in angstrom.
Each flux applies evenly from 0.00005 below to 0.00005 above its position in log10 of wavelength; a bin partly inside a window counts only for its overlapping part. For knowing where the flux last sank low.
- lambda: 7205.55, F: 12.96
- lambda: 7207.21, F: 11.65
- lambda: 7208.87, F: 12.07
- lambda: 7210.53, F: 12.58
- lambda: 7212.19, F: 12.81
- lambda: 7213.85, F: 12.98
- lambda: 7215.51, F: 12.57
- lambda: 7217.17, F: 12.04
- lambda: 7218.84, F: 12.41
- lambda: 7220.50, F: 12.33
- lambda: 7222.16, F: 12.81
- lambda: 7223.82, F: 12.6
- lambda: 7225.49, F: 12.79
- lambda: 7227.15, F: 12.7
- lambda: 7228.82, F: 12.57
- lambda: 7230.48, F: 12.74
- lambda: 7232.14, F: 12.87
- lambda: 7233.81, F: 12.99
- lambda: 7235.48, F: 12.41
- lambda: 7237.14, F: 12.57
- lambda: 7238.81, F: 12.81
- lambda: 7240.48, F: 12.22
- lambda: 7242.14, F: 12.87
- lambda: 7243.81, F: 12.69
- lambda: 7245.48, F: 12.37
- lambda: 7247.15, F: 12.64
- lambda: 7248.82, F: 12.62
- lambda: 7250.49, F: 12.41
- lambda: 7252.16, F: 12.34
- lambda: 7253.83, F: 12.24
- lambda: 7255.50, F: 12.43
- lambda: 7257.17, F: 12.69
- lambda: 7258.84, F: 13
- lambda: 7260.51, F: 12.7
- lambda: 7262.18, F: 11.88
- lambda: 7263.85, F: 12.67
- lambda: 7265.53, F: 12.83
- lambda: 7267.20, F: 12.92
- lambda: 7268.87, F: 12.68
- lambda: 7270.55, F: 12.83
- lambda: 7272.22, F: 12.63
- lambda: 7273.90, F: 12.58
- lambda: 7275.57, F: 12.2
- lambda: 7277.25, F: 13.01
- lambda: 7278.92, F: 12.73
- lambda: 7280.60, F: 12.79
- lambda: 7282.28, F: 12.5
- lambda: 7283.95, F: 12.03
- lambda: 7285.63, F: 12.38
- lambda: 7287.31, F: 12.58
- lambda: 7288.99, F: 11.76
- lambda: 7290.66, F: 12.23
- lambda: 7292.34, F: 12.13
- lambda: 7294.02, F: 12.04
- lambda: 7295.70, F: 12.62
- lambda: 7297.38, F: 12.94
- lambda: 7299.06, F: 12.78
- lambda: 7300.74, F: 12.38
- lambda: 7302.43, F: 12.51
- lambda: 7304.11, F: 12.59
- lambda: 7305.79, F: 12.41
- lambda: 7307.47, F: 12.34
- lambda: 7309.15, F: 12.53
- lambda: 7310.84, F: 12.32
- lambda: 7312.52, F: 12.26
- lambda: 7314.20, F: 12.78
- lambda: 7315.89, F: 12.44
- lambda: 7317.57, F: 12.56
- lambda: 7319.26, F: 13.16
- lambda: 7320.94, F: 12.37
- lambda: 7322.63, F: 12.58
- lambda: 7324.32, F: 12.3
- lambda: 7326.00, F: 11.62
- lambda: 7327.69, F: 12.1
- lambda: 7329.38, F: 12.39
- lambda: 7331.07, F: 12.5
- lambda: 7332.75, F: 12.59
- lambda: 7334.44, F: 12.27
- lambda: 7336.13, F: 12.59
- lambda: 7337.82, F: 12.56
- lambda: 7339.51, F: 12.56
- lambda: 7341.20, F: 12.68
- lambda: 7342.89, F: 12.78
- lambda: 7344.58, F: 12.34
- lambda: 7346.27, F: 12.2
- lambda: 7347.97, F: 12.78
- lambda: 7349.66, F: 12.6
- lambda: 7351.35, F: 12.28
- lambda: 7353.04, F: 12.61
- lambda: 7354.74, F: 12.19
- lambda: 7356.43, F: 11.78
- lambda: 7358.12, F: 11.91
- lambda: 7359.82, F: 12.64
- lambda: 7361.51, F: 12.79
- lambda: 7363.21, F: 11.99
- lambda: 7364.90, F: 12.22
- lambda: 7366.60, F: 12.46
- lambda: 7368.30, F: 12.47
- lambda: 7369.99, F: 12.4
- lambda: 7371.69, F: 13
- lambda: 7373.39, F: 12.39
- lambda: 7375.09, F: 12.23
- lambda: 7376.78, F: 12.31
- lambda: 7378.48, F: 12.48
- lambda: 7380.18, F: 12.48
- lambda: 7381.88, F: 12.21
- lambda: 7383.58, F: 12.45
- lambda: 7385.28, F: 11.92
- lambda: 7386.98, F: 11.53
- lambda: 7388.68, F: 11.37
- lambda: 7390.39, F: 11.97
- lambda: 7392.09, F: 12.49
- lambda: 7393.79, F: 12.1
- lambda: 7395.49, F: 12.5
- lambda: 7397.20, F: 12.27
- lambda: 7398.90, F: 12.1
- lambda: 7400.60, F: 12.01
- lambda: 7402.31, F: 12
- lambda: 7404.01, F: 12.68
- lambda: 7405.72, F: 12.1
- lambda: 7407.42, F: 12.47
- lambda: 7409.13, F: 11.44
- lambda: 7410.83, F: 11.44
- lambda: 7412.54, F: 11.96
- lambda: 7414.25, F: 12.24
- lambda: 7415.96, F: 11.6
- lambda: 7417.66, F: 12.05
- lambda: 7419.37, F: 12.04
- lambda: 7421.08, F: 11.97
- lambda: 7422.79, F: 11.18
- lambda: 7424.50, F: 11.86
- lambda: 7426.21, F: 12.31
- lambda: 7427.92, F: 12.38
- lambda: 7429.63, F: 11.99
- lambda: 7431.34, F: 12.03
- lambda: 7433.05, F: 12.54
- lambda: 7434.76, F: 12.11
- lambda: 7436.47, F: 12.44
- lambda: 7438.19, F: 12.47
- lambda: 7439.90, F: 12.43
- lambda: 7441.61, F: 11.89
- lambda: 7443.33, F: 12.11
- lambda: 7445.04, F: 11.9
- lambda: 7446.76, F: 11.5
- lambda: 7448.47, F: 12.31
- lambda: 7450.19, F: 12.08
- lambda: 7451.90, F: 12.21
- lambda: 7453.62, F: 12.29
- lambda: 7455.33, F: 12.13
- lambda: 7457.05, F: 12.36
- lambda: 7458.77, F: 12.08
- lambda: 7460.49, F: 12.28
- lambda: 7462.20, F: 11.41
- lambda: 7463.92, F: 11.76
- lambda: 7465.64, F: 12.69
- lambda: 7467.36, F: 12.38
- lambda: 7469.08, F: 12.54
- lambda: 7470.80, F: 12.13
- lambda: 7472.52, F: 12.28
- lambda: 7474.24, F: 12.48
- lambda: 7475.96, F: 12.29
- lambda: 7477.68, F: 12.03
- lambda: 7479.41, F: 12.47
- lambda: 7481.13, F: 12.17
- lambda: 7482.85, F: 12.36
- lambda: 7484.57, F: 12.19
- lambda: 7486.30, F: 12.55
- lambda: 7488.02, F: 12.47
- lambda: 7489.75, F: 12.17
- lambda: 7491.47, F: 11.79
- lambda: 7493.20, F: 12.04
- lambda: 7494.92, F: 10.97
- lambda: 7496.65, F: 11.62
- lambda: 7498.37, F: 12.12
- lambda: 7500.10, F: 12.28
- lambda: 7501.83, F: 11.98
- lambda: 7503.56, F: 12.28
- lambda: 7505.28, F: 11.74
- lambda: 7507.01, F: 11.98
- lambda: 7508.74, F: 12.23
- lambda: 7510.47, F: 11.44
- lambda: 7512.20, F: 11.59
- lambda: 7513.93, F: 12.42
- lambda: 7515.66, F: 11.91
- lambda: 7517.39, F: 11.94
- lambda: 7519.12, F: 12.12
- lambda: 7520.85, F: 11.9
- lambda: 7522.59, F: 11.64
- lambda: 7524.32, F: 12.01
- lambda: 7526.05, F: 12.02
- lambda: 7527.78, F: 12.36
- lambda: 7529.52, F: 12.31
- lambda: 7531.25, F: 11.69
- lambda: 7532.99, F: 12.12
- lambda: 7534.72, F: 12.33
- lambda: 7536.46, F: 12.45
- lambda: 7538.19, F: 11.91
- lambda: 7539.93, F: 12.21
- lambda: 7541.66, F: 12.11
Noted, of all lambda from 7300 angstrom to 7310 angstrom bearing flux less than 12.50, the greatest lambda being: 7307.47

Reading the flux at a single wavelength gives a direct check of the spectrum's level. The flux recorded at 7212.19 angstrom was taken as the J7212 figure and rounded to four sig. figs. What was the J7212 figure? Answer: 12.81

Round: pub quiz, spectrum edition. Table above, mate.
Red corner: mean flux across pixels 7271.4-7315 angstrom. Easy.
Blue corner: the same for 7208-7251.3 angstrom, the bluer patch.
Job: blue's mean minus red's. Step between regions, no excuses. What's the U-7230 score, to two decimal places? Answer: 0.13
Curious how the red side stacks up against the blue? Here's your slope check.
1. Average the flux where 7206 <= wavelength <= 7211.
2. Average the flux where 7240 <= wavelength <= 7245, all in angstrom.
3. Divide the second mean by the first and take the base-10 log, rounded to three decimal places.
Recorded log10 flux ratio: 0.017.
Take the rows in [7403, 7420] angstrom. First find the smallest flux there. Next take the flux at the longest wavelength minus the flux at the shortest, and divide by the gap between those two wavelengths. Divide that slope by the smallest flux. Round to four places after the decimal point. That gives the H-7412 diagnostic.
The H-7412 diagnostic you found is -0.0036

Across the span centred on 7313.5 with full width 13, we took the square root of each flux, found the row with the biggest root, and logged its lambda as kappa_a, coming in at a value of 7319.26 angstrom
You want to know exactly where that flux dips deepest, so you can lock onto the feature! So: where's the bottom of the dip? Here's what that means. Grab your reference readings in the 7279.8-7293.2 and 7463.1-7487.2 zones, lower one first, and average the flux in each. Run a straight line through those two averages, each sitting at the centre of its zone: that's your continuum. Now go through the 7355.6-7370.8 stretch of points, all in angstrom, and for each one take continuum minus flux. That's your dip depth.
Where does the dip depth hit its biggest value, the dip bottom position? 7356.43 angstrom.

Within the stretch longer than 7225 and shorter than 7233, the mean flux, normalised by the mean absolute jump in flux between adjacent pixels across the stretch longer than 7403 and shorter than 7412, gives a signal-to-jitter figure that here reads 25.7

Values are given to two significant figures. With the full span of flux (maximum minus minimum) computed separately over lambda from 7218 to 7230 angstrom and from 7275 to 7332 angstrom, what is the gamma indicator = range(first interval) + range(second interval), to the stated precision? 2.0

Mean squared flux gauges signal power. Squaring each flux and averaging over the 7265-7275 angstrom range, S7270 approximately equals 162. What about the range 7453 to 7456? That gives 149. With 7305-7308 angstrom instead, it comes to 153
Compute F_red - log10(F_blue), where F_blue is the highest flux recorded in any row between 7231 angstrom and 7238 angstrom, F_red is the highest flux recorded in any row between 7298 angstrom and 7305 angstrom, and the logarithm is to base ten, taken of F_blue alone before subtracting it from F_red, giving 11.7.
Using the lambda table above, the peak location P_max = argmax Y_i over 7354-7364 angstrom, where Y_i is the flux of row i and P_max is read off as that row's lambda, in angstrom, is 7361.51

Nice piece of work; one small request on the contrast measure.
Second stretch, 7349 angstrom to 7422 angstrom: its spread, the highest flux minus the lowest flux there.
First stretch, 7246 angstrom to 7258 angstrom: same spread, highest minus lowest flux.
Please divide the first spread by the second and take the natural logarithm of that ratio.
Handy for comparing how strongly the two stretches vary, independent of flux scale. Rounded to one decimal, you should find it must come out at -1.3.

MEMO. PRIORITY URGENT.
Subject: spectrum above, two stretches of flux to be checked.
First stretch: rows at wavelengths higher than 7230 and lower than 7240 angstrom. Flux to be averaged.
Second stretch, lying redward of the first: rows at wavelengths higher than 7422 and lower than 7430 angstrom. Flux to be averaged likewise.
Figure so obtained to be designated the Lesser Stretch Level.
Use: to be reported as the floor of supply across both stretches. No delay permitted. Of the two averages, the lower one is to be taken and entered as 11.9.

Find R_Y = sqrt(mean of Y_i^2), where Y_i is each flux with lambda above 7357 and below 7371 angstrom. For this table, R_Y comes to 12.4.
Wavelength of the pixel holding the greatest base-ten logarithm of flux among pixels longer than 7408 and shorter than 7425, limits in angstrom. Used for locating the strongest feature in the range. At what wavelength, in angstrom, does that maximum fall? 7414.25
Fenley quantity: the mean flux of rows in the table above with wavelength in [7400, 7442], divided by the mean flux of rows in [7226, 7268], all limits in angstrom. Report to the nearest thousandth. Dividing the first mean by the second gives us 0.957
